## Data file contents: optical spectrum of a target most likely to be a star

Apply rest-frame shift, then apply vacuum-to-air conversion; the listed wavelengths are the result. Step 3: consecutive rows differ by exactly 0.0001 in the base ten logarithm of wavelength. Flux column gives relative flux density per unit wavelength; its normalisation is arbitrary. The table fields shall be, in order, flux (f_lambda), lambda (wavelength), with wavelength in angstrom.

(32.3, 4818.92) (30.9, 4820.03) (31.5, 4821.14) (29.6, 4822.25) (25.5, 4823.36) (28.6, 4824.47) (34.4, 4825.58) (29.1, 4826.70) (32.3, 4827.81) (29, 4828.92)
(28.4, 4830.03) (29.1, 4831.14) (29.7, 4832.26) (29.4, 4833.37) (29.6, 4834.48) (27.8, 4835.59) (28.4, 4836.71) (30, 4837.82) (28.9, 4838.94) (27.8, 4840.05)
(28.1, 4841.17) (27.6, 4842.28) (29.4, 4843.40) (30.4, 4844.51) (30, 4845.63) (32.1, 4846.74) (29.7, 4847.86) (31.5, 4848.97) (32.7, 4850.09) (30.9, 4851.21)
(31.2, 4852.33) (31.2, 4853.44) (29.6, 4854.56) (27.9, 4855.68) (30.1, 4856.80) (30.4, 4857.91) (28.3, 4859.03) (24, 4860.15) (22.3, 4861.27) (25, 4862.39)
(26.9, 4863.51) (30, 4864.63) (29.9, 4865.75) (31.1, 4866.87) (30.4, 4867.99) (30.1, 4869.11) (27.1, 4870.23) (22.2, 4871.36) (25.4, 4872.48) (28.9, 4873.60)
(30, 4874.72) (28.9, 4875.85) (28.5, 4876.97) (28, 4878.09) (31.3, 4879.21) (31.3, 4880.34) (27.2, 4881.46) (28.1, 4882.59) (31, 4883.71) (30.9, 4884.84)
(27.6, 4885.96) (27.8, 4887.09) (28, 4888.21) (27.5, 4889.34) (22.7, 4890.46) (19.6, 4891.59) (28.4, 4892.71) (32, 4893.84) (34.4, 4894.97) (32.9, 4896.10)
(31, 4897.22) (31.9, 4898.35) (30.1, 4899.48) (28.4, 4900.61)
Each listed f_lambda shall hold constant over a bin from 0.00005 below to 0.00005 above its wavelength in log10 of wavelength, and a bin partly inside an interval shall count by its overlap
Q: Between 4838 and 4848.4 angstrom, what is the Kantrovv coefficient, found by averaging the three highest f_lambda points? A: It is 30.8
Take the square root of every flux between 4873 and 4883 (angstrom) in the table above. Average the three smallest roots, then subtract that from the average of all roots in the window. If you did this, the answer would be 0.13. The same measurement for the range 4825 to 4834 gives 0.12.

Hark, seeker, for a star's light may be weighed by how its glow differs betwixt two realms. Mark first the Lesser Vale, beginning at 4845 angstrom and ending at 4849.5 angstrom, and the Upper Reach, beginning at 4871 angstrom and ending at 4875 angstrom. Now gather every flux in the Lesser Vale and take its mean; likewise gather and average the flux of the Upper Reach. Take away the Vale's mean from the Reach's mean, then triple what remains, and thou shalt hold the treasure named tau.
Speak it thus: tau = -12.6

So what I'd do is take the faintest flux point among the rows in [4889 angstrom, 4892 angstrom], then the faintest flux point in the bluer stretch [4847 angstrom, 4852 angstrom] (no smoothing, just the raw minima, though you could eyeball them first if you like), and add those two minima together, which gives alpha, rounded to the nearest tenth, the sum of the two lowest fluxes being 49.3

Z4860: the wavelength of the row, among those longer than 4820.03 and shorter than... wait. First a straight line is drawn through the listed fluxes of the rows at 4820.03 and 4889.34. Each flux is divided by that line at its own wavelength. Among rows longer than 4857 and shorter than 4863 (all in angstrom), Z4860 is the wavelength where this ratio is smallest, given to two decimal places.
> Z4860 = 4861.27 angstrom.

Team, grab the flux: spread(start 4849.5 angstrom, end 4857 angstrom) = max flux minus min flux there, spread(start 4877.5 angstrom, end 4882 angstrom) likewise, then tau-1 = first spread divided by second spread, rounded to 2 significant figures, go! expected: 1.2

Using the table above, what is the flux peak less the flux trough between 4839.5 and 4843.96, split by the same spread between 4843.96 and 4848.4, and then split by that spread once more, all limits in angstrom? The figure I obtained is 0.31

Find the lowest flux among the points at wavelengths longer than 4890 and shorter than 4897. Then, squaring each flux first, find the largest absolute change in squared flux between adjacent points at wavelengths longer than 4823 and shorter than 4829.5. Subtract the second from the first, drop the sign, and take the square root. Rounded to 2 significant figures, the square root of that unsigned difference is 19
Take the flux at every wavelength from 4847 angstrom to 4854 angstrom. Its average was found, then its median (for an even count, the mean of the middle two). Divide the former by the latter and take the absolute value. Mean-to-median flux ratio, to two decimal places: 1.00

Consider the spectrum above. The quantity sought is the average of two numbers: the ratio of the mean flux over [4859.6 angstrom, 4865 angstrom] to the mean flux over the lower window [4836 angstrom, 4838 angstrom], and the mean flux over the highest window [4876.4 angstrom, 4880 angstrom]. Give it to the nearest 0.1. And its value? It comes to 15.1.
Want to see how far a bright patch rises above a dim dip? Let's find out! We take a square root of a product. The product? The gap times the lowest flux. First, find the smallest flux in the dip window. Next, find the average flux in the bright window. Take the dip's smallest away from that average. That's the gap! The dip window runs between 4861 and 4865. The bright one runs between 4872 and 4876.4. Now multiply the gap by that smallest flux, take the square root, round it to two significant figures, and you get 12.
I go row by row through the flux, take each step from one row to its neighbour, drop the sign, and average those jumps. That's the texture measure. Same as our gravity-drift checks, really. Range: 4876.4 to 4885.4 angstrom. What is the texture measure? 1.7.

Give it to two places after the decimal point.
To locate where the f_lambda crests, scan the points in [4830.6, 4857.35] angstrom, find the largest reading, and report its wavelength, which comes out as 4850.09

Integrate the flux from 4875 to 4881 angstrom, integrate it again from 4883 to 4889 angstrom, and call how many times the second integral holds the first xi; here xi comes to 0.98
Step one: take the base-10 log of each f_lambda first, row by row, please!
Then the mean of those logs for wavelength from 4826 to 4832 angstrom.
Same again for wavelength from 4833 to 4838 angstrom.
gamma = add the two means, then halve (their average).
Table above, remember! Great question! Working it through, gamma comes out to 1.47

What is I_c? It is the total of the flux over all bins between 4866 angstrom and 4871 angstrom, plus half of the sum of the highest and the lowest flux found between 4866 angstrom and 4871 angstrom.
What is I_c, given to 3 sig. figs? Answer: 148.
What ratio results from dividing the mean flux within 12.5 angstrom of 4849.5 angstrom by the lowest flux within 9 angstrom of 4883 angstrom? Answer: 1.5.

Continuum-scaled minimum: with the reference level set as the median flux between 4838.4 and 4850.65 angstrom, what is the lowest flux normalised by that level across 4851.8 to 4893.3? 0.66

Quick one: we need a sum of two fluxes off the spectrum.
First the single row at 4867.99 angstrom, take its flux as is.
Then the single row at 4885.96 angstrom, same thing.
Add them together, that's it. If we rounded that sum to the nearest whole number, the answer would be 58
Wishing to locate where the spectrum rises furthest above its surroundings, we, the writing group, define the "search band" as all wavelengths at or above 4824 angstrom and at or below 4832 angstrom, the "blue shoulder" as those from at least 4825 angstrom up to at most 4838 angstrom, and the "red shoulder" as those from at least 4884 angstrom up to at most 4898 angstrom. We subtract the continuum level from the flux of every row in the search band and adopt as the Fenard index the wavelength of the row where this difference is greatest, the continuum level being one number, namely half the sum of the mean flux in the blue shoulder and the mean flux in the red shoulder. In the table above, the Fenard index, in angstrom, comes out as 4825.58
